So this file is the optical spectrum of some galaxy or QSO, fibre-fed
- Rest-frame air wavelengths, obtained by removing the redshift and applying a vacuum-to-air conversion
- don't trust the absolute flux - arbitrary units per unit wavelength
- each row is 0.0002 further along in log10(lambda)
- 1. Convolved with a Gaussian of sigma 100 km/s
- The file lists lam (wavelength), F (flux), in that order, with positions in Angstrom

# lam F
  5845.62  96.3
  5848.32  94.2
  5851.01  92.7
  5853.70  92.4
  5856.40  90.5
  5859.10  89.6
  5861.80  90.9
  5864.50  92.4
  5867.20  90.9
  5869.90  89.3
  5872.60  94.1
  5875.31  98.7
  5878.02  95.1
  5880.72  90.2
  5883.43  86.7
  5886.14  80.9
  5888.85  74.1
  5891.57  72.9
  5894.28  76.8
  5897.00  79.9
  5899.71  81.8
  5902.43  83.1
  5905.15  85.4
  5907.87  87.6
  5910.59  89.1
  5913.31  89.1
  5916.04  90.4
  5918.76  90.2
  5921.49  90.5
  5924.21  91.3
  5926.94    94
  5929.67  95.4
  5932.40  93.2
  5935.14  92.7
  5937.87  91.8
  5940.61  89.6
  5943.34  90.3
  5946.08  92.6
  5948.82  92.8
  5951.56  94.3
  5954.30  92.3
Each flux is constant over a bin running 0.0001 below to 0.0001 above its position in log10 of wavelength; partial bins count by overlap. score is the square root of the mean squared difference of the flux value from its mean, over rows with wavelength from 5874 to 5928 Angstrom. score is 7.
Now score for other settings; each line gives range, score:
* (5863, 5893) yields 8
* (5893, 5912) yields 4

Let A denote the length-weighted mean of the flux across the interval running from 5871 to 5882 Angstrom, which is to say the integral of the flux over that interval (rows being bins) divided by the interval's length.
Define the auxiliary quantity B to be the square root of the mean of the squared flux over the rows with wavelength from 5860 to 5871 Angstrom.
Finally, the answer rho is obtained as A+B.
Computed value 185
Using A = 94.5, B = 90.9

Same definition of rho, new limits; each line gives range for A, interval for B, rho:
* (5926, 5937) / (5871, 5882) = 188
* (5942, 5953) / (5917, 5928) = 184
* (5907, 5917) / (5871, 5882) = 184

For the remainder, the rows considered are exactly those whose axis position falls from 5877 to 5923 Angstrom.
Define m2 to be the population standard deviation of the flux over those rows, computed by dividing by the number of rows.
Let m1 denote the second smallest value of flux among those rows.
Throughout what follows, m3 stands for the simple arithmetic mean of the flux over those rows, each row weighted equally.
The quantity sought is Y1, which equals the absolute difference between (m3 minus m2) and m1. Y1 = 4.7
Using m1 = 74.1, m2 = 6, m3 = 84.9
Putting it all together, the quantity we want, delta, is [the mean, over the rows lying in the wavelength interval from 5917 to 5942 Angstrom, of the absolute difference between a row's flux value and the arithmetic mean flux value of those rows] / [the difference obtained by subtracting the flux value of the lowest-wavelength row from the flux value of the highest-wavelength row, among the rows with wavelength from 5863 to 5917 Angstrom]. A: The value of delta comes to -0.8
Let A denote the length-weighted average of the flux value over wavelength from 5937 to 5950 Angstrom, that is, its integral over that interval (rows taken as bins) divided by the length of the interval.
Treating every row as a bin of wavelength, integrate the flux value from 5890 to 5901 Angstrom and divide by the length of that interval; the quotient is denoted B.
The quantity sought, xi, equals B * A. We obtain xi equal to 7103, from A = 91.4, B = 77.7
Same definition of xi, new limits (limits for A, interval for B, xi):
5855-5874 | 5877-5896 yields 7480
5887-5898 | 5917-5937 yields 7023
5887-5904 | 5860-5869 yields 7139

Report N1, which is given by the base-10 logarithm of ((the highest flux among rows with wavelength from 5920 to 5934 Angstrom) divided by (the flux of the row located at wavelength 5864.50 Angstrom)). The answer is 0.01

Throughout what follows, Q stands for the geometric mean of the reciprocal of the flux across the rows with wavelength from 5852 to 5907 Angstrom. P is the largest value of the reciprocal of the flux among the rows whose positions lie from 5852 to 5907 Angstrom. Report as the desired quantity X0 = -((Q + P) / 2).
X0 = -0.0126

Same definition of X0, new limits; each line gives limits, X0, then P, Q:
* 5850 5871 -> -0.0111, 0.0112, 0.0110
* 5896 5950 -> -0.0118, 0.0125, 0.0112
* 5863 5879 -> -0.0110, 0.0112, 0.0107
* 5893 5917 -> -0.0124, 0.0130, 0.0118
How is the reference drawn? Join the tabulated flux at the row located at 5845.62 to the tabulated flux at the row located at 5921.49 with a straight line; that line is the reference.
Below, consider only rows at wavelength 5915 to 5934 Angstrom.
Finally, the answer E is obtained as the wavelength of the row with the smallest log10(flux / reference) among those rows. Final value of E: 5916.04 Angstrom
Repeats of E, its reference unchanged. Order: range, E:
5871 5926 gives 5891.57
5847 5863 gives 5859.10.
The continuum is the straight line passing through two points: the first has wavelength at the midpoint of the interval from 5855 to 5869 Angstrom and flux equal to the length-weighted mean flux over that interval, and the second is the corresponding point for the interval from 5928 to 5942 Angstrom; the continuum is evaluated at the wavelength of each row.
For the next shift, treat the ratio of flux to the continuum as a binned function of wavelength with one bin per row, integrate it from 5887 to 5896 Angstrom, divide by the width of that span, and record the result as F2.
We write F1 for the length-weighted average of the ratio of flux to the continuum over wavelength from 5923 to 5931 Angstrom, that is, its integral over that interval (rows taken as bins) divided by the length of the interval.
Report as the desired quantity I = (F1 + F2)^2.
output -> 3.4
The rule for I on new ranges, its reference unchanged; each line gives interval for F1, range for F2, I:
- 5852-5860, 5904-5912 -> 3.8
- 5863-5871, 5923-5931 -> 4.1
